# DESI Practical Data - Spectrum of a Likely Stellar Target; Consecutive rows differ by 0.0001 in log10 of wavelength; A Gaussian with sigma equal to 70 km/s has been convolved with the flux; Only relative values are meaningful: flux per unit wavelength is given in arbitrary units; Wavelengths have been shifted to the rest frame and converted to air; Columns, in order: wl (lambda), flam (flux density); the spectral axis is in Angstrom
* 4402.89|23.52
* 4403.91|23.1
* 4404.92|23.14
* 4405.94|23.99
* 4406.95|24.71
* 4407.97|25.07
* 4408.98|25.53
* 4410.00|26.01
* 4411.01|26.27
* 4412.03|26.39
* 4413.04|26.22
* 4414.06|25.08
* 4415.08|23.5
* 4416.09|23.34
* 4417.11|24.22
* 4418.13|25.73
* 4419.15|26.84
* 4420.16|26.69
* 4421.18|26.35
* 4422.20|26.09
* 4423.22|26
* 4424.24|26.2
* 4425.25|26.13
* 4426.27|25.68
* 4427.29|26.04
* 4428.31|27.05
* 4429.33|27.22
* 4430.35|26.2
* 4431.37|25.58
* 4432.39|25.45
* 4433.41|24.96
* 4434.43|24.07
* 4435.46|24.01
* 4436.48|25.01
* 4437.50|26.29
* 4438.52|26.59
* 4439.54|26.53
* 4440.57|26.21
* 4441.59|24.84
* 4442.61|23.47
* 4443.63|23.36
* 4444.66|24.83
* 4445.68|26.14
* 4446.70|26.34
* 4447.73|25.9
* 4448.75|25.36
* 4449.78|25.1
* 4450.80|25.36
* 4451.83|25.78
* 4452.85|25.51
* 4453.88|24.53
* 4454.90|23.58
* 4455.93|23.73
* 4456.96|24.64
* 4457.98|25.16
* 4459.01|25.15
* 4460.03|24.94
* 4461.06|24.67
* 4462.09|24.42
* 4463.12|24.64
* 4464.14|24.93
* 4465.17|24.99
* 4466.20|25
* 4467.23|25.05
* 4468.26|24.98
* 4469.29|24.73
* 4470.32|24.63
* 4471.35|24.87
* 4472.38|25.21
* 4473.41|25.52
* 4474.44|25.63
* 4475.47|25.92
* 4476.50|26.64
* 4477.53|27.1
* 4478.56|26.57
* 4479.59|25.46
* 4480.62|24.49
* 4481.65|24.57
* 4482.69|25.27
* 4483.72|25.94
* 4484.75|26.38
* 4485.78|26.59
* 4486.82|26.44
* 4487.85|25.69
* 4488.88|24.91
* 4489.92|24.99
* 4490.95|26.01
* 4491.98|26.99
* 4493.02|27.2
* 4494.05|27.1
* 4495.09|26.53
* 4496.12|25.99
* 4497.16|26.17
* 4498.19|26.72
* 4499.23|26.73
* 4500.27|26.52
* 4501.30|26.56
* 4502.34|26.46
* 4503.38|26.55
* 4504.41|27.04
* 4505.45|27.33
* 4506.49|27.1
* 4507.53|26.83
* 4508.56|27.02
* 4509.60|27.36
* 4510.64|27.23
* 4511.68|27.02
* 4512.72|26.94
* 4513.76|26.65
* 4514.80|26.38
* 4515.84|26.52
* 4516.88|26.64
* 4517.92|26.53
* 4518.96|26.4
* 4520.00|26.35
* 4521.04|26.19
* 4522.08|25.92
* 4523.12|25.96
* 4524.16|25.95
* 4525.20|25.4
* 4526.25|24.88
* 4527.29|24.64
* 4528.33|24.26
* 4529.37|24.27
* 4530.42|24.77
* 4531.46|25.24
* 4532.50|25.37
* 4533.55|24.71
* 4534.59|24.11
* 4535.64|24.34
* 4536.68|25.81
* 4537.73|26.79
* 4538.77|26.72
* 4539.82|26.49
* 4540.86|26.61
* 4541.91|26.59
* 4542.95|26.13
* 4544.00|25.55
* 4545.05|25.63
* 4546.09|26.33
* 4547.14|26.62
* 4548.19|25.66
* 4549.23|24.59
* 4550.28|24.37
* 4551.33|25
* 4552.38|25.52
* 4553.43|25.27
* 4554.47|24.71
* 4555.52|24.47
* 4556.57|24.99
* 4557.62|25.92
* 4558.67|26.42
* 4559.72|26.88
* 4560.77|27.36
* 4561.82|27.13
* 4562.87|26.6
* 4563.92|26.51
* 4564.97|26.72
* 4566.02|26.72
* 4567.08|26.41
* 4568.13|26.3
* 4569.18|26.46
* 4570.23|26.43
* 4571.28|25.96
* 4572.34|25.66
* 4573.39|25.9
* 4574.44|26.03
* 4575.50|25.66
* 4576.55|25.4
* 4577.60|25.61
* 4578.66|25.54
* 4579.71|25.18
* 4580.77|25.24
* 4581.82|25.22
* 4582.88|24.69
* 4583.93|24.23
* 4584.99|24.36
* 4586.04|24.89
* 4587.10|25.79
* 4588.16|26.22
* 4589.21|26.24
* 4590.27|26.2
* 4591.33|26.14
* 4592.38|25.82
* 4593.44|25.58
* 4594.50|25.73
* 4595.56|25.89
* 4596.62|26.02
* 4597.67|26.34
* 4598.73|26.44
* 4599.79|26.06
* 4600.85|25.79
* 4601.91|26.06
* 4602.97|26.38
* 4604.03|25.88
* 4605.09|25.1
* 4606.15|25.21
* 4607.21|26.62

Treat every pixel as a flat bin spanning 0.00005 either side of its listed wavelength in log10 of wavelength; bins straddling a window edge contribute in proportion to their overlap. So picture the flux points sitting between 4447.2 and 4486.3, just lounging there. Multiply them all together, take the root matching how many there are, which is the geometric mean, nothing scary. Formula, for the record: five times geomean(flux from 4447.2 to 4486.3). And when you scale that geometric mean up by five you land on 126.1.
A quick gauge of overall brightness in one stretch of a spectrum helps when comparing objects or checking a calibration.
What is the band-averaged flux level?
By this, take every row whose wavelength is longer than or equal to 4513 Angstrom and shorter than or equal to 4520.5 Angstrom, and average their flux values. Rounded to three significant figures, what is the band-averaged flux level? 26.5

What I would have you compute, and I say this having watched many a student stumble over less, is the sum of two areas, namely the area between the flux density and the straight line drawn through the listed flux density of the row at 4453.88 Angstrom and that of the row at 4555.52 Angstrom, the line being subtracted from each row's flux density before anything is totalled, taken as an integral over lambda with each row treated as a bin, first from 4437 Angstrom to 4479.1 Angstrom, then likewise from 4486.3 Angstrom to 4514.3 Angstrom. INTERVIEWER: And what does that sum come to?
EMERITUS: 89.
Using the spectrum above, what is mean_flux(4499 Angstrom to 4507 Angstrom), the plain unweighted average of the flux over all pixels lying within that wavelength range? 26.8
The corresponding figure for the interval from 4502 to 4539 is 26.0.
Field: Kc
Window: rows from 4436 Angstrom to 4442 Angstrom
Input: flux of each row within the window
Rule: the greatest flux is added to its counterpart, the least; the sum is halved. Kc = 25.7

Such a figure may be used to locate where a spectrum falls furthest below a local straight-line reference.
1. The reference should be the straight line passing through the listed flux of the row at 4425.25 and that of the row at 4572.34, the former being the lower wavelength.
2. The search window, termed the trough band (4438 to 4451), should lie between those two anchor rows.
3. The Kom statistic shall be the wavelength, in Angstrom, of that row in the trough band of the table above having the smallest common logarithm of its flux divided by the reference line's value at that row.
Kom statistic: 4443.63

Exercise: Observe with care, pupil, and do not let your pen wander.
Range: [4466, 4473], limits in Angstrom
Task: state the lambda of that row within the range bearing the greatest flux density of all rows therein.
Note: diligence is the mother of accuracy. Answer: 4472.38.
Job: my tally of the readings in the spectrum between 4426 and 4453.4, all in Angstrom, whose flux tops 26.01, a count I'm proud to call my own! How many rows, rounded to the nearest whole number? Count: 10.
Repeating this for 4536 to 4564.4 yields 14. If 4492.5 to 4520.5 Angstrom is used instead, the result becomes 26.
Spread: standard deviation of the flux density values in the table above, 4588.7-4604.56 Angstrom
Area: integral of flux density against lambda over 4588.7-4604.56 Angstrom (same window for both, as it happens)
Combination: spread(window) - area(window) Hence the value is -413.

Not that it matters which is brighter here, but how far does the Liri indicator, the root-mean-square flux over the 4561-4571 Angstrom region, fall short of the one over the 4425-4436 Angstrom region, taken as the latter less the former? -0.90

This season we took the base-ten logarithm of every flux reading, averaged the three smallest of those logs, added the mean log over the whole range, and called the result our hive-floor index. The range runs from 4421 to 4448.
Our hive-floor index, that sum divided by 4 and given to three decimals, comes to 0.695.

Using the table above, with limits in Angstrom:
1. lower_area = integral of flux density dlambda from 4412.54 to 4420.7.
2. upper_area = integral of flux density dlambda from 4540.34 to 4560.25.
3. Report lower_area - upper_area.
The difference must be -305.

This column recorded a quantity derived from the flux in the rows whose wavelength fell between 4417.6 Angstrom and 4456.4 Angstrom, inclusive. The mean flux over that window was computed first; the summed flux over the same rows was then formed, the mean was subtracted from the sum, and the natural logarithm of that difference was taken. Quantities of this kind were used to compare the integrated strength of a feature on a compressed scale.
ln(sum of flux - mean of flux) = 6.9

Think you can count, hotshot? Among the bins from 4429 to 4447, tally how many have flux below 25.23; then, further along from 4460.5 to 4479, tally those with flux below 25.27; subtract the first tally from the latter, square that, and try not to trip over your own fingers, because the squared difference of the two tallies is 16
